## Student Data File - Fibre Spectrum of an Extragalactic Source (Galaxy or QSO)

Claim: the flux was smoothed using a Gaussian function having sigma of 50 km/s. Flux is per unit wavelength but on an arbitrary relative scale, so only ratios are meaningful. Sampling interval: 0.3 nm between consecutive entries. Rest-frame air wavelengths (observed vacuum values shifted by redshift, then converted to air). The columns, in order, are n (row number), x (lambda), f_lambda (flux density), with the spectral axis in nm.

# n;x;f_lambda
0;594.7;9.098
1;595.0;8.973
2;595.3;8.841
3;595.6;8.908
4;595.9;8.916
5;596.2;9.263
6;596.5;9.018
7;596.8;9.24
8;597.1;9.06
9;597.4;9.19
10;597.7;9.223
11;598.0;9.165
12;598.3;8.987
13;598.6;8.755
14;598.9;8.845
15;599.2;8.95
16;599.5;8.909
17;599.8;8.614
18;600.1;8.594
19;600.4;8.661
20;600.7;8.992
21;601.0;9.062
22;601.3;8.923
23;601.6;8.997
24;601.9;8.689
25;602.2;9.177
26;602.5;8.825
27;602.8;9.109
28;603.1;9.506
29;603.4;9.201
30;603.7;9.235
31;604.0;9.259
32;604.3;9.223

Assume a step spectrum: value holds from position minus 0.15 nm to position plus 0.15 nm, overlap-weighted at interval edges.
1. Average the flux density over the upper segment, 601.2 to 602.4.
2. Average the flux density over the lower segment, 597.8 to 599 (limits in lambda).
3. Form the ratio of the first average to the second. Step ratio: 1.00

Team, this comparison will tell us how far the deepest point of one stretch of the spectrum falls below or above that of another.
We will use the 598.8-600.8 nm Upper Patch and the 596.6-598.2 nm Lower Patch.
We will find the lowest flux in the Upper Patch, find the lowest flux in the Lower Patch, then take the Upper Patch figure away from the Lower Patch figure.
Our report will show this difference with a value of 0.5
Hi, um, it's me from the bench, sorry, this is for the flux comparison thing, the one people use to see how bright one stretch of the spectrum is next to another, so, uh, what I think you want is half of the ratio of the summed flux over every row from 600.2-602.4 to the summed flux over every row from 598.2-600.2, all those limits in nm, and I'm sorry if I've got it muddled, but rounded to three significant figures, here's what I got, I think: 0.507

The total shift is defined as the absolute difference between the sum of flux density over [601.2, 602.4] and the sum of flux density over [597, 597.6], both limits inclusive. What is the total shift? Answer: 17.5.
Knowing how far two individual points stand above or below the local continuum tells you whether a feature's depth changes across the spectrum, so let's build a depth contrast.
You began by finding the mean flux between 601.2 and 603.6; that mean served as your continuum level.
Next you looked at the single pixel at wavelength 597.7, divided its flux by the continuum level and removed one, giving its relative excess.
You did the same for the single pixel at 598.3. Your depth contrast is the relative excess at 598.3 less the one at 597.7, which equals -0.03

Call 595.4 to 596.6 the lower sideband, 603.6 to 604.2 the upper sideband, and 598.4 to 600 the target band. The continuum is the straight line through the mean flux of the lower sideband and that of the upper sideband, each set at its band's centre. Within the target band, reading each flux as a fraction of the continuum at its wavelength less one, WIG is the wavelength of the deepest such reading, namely 599.8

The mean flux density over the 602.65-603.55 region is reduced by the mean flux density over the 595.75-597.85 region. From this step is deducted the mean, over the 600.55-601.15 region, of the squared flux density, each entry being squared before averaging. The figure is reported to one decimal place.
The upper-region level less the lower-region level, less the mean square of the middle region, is -81.3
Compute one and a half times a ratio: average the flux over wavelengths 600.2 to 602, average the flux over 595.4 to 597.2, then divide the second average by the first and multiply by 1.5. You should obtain 1.530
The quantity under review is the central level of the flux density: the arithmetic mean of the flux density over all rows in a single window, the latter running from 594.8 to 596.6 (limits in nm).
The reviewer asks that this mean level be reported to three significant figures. 8.99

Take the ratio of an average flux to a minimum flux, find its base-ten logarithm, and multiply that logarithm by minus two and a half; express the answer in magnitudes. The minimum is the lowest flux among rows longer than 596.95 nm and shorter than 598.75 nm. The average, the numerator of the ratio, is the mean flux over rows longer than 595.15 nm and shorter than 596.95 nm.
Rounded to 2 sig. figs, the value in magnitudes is -0.034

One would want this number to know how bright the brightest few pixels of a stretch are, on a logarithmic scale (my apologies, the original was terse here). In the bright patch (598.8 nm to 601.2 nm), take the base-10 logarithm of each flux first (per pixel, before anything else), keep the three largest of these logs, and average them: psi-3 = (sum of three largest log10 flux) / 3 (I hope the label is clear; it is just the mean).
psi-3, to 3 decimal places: 0.954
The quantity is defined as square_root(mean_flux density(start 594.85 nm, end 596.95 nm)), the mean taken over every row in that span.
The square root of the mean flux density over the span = 3.00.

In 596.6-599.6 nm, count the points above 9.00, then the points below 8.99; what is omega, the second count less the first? 0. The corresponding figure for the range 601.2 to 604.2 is -3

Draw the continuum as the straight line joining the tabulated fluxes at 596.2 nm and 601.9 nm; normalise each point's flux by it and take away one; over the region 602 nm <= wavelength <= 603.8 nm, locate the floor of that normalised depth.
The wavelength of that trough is 602.5 nm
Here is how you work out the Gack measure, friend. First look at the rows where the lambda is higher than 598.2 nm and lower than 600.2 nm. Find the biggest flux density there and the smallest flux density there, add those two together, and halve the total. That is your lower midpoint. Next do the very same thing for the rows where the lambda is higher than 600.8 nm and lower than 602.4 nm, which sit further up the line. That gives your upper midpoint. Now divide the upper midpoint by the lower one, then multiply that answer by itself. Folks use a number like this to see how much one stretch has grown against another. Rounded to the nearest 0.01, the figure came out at 1.03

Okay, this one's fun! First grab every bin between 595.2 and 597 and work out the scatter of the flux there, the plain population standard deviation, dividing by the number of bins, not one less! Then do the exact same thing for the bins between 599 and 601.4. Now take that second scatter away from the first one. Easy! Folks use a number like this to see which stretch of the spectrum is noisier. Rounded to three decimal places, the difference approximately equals -0.009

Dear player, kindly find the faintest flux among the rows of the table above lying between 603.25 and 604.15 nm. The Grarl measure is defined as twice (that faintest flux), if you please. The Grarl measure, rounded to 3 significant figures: 18.4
